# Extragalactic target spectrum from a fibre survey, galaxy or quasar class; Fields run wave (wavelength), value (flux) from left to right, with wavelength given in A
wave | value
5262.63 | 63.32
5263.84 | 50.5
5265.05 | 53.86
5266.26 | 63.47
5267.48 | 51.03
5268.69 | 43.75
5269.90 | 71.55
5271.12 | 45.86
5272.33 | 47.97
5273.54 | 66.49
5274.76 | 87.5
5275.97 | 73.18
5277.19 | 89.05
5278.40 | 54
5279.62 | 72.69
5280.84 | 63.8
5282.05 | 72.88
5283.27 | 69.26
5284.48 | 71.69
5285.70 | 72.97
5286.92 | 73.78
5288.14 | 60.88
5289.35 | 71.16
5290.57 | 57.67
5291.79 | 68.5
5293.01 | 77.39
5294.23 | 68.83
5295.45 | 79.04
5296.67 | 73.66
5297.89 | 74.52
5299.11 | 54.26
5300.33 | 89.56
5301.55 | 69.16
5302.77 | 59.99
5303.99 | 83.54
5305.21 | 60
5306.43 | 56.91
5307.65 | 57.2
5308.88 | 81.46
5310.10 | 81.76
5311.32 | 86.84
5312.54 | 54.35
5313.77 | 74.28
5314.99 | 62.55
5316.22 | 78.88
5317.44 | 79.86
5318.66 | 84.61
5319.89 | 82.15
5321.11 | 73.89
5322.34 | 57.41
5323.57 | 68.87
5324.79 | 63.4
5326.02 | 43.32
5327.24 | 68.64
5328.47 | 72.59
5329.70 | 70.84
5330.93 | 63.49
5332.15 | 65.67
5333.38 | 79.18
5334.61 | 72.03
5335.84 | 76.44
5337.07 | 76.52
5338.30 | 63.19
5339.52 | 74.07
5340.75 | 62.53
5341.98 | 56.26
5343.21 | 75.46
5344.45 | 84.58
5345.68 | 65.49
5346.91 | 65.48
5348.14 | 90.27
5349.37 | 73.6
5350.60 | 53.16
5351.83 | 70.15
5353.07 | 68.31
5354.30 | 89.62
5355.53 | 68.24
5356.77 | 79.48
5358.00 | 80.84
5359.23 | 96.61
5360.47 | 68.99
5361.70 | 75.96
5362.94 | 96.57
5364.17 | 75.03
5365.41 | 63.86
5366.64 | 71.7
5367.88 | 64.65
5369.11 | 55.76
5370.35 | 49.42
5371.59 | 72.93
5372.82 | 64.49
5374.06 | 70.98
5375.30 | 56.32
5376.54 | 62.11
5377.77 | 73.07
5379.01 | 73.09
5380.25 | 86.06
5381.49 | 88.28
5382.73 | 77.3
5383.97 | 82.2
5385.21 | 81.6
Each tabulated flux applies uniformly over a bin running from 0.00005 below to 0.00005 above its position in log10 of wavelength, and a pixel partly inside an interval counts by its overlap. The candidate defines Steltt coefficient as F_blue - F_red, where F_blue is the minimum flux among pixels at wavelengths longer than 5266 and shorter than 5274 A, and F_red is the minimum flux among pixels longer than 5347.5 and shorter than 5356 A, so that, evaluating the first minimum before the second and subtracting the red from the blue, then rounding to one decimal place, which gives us -9.4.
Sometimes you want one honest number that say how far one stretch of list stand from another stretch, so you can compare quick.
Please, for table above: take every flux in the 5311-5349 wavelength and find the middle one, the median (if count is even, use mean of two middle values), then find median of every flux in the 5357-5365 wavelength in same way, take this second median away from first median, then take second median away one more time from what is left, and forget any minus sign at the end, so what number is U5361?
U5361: 85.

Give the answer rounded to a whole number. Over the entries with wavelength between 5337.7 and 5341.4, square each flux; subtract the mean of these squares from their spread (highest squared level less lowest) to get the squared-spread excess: -2887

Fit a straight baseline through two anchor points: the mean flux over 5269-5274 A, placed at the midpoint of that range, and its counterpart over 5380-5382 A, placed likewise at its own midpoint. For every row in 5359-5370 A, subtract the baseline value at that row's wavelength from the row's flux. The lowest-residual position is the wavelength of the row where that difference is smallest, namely 5369.11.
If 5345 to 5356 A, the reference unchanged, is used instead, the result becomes 5350.60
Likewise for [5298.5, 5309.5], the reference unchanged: 5299.11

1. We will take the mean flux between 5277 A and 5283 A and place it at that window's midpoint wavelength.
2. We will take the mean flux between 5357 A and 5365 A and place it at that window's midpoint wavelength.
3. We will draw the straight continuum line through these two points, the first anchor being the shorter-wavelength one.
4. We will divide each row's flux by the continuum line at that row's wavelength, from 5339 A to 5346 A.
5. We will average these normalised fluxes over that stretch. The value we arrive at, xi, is 0.88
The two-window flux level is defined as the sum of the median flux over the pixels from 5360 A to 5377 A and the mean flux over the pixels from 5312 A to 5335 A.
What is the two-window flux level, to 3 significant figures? 136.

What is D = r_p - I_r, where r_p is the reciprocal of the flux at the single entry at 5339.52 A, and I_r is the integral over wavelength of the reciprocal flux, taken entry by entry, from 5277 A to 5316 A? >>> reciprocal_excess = -0.56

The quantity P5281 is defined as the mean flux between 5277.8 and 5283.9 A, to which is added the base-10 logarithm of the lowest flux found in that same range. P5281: 68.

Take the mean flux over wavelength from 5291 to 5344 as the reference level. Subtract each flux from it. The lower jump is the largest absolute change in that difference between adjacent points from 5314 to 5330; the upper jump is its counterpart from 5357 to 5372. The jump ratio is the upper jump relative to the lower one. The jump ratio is 1.1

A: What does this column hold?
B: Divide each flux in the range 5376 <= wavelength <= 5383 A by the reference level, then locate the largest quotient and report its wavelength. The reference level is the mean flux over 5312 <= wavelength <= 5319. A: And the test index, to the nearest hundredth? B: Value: 5381.49 A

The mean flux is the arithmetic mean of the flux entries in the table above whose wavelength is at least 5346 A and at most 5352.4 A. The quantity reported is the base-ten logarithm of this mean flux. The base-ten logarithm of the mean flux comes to 1.85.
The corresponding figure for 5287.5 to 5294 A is 1.83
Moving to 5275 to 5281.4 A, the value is 1.85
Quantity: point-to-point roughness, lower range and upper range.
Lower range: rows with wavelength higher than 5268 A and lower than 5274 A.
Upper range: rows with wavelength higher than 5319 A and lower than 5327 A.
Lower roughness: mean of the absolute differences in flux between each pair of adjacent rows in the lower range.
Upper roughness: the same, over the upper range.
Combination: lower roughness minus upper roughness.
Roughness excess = 6.2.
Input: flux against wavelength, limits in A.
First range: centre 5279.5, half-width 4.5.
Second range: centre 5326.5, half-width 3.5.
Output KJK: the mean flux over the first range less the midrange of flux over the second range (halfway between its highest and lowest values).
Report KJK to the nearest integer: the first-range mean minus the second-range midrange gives 13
